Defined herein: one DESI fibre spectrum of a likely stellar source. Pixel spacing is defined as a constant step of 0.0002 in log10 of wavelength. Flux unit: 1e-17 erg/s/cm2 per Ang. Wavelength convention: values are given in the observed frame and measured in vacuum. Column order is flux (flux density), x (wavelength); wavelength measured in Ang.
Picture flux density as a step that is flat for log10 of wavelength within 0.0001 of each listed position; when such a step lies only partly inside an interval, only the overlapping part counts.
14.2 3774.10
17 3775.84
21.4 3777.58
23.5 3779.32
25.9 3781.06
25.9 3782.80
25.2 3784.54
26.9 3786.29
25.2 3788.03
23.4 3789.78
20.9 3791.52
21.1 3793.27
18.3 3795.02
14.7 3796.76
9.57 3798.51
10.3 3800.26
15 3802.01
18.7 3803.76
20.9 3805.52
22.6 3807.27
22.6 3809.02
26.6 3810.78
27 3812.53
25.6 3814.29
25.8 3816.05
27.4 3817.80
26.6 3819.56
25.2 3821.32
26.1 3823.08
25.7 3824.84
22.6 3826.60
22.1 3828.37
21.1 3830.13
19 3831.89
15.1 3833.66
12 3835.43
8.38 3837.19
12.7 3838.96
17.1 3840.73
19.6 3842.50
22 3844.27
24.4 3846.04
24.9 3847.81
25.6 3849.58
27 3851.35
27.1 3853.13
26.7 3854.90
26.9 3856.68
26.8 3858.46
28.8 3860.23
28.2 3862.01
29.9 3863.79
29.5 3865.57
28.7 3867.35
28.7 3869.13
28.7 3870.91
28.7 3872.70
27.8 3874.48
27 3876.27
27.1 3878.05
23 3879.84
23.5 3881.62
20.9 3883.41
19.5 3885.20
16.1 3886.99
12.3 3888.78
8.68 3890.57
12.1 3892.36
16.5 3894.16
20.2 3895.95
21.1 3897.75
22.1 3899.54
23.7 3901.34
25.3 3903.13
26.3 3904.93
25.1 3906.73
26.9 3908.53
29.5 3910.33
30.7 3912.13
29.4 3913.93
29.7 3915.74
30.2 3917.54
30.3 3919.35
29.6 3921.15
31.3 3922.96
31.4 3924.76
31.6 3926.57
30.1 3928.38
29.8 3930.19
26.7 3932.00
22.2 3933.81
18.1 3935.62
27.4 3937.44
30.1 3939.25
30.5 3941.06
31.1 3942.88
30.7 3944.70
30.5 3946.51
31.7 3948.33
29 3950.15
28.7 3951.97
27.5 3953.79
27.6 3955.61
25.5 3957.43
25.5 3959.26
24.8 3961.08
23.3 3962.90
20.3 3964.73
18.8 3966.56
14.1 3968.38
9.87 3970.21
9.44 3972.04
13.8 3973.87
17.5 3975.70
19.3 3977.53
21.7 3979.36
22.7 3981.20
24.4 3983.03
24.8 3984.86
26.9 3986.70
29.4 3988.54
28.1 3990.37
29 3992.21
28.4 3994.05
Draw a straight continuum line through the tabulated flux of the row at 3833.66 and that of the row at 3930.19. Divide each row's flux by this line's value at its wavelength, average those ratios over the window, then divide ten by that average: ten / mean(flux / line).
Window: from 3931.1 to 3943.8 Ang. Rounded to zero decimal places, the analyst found 12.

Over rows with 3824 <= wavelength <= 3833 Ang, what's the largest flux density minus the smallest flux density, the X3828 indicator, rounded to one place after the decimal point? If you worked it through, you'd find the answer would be 6.7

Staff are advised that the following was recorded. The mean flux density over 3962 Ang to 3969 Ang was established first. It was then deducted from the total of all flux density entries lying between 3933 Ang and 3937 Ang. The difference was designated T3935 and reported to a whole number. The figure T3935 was 21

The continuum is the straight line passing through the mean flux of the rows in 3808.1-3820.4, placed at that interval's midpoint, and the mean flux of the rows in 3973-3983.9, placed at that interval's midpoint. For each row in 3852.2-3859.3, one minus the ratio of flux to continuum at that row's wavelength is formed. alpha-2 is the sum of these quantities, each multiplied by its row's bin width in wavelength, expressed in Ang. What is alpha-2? -0.7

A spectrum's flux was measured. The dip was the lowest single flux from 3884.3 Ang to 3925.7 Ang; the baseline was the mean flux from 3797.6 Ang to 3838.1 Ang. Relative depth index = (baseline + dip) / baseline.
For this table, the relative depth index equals 1.42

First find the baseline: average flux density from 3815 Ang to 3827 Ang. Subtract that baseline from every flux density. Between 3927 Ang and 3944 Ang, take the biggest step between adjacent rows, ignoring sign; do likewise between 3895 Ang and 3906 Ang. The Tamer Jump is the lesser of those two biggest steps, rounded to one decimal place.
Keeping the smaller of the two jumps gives 1.6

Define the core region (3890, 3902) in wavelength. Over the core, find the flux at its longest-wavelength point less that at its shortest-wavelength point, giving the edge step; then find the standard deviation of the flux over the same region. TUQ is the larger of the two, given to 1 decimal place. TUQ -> 15.0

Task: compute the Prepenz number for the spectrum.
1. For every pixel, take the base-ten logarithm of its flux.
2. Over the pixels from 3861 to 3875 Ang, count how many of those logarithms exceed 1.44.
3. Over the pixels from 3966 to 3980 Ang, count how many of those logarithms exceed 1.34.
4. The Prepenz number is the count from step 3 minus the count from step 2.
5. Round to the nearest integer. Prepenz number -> -8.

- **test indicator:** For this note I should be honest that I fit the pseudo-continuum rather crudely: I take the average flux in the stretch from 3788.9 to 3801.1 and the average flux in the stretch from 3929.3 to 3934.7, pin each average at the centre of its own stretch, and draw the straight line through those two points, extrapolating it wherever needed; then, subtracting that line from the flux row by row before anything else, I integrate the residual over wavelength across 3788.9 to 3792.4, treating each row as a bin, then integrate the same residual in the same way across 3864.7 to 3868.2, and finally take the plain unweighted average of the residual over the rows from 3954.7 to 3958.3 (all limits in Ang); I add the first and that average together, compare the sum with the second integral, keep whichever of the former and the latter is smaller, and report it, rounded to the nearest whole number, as 18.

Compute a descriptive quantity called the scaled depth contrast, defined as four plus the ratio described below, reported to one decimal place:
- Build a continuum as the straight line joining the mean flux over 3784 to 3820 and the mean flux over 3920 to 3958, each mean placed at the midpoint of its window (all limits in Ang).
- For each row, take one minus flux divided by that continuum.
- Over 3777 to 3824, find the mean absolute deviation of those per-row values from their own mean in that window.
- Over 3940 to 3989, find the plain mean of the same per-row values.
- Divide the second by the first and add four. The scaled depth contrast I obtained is 5.2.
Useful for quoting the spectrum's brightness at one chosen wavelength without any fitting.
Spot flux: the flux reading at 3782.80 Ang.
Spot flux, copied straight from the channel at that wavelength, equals 25.9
